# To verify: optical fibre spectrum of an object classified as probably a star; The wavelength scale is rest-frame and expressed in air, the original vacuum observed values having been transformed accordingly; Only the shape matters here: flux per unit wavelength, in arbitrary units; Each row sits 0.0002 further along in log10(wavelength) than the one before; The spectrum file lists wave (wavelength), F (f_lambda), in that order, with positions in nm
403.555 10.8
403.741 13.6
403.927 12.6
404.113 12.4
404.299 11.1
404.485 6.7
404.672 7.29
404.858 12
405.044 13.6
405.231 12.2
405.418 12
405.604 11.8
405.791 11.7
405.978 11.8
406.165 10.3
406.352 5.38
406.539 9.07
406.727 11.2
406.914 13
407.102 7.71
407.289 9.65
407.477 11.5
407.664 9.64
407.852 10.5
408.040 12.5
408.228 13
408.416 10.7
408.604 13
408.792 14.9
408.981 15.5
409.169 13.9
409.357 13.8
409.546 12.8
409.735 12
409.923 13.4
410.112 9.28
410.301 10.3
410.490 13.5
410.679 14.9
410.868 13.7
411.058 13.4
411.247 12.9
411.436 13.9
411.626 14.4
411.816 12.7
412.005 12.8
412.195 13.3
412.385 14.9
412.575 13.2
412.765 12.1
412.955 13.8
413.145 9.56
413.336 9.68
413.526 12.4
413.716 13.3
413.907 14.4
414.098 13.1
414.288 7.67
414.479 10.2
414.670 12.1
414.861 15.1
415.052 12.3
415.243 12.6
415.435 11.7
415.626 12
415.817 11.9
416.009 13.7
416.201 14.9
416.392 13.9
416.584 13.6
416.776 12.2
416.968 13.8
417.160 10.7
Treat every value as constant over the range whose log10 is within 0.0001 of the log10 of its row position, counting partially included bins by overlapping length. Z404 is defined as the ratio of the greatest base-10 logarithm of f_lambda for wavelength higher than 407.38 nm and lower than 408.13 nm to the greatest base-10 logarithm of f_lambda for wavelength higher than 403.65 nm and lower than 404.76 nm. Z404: 0.968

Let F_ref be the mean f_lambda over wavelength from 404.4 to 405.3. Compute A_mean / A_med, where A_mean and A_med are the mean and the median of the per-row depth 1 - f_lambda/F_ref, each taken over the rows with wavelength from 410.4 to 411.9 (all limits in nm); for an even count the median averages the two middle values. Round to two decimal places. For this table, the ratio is 1.02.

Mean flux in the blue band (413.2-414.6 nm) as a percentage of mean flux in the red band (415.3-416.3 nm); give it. 90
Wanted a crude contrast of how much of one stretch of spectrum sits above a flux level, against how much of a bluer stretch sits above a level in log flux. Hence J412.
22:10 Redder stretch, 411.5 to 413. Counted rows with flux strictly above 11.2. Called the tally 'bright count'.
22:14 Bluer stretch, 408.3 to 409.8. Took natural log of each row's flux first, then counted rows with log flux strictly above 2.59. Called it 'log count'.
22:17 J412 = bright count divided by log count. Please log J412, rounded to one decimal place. 2.0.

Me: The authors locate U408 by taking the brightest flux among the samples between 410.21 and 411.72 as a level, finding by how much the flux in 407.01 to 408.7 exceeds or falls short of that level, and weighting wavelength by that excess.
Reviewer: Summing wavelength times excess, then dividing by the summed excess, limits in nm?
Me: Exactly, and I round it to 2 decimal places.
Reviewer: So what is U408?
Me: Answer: 407.69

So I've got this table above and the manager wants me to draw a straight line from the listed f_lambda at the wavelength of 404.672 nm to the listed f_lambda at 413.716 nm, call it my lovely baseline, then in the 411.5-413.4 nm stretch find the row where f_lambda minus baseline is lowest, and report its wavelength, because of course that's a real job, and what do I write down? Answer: 413.336 nm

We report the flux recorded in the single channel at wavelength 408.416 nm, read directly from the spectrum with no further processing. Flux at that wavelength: 10.7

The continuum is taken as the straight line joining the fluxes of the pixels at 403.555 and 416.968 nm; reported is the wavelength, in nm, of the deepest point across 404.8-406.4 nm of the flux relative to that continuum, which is 406.352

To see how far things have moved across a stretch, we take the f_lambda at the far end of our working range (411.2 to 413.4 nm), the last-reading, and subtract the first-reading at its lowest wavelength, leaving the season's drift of -3.2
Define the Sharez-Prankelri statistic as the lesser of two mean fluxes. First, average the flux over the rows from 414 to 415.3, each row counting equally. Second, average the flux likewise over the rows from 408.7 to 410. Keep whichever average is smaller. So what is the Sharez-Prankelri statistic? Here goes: 11.9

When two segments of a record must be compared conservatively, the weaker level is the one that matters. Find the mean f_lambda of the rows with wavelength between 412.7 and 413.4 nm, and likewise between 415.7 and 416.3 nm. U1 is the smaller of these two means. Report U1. 11.3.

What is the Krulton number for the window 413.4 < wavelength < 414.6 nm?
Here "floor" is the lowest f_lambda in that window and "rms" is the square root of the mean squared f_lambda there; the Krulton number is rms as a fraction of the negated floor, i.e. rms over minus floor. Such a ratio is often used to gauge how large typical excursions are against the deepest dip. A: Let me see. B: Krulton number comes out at -1.57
